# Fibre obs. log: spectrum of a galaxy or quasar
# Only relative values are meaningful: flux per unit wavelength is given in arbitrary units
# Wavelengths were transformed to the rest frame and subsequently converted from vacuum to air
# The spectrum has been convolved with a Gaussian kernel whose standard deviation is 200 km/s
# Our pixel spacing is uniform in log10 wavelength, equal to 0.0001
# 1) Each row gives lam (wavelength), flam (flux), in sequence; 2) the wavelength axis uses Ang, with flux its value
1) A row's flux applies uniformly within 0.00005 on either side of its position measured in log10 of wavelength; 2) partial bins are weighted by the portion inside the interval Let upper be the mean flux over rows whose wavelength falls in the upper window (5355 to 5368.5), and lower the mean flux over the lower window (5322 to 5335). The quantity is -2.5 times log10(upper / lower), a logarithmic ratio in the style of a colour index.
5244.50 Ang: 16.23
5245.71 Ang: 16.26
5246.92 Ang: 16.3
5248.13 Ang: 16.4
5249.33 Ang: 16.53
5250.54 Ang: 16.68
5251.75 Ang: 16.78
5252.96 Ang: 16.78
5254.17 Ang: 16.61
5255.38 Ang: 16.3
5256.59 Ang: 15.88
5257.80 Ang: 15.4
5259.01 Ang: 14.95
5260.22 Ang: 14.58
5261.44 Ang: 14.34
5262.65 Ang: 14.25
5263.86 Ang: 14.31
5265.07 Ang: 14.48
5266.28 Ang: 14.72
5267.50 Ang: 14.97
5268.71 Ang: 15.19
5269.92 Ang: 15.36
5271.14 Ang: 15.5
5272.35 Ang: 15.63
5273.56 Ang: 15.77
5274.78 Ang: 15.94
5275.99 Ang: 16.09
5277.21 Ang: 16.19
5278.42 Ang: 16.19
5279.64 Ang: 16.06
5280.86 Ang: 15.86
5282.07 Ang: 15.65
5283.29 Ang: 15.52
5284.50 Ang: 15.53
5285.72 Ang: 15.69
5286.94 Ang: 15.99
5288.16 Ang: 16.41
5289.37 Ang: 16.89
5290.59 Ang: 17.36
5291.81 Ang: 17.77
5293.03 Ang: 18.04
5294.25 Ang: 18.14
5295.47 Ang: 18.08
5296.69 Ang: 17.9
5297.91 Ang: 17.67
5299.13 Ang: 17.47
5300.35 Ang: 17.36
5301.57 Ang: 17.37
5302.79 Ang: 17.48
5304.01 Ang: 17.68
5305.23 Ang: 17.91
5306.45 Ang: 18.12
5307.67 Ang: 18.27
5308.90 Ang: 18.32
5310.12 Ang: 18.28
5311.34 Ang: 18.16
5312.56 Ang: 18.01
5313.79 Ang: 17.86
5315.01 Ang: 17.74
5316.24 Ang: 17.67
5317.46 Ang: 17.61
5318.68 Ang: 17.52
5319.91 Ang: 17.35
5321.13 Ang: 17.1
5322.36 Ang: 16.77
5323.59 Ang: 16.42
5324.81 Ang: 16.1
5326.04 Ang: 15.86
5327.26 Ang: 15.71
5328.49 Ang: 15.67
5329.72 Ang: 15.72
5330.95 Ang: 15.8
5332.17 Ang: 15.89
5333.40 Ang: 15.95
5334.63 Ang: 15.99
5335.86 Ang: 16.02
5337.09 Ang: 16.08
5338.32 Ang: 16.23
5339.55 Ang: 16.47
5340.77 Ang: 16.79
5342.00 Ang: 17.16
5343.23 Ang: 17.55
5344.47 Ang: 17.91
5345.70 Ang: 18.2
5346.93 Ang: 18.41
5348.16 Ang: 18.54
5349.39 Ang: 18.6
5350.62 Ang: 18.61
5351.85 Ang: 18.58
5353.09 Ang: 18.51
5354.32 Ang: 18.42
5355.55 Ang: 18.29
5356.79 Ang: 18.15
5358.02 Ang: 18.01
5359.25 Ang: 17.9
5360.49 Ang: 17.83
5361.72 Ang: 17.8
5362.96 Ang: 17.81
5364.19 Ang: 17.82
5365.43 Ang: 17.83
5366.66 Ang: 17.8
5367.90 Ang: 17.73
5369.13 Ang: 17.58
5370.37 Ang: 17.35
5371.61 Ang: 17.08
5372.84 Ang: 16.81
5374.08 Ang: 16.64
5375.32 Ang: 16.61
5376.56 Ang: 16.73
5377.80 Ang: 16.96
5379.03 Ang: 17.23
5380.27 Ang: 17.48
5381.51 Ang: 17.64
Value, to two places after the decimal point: -0.12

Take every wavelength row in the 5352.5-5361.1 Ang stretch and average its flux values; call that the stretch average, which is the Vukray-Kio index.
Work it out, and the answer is 18.2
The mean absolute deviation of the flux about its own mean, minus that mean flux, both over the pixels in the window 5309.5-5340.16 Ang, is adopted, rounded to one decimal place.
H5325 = -15.9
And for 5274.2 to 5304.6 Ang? -16.0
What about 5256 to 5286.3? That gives -14.8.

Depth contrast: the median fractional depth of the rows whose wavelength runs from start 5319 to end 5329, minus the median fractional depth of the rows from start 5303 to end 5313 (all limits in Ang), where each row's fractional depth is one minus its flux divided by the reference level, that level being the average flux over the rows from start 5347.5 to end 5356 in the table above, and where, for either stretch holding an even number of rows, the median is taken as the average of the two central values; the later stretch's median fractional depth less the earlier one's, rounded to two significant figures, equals 0.10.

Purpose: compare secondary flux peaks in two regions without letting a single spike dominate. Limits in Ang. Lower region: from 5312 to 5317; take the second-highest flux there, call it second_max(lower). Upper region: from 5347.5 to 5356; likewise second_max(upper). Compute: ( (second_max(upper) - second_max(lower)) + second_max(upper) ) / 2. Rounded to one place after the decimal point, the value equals 9.7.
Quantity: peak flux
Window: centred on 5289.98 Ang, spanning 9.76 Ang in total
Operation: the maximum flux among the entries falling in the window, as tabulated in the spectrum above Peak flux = 18.14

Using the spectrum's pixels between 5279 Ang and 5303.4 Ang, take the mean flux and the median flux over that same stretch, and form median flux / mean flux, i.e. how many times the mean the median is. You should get 1.03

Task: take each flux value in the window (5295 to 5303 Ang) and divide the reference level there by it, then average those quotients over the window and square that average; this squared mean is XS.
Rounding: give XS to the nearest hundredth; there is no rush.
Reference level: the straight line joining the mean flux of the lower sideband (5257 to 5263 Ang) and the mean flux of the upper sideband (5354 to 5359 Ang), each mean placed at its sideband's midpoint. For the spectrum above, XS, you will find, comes 0.84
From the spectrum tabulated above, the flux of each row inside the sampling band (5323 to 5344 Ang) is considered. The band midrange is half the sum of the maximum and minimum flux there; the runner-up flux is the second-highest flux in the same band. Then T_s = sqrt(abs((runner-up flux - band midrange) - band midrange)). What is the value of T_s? 4.01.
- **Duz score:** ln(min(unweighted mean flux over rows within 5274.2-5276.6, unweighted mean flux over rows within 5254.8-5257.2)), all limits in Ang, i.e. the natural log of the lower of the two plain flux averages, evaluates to 2.77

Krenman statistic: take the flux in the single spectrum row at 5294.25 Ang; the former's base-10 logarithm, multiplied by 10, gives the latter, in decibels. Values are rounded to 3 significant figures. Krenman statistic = 12.6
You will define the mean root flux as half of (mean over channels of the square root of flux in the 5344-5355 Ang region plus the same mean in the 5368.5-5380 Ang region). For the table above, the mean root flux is 4.21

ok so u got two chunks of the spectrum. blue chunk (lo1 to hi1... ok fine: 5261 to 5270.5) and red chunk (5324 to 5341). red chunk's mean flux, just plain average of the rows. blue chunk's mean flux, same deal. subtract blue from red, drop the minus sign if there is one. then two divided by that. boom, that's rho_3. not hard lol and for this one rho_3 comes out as 1.5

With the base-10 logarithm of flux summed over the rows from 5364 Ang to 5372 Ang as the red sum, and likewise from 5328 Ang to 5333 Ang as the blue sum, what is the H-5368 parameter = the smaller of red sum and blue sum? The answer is 4.8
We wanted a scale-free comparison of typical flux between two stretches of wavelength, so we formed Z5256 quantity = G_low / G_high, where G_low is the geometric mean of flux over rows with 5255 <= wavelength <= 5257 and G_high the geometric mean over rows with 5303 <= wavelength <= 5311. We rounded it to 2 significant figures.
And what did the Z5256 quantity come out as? 0.89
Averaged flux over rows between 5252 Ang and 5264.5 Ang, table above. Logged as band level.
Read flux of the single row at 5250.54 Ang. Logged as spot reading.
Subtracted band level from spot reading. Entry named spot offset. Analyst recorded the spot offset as 1.3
